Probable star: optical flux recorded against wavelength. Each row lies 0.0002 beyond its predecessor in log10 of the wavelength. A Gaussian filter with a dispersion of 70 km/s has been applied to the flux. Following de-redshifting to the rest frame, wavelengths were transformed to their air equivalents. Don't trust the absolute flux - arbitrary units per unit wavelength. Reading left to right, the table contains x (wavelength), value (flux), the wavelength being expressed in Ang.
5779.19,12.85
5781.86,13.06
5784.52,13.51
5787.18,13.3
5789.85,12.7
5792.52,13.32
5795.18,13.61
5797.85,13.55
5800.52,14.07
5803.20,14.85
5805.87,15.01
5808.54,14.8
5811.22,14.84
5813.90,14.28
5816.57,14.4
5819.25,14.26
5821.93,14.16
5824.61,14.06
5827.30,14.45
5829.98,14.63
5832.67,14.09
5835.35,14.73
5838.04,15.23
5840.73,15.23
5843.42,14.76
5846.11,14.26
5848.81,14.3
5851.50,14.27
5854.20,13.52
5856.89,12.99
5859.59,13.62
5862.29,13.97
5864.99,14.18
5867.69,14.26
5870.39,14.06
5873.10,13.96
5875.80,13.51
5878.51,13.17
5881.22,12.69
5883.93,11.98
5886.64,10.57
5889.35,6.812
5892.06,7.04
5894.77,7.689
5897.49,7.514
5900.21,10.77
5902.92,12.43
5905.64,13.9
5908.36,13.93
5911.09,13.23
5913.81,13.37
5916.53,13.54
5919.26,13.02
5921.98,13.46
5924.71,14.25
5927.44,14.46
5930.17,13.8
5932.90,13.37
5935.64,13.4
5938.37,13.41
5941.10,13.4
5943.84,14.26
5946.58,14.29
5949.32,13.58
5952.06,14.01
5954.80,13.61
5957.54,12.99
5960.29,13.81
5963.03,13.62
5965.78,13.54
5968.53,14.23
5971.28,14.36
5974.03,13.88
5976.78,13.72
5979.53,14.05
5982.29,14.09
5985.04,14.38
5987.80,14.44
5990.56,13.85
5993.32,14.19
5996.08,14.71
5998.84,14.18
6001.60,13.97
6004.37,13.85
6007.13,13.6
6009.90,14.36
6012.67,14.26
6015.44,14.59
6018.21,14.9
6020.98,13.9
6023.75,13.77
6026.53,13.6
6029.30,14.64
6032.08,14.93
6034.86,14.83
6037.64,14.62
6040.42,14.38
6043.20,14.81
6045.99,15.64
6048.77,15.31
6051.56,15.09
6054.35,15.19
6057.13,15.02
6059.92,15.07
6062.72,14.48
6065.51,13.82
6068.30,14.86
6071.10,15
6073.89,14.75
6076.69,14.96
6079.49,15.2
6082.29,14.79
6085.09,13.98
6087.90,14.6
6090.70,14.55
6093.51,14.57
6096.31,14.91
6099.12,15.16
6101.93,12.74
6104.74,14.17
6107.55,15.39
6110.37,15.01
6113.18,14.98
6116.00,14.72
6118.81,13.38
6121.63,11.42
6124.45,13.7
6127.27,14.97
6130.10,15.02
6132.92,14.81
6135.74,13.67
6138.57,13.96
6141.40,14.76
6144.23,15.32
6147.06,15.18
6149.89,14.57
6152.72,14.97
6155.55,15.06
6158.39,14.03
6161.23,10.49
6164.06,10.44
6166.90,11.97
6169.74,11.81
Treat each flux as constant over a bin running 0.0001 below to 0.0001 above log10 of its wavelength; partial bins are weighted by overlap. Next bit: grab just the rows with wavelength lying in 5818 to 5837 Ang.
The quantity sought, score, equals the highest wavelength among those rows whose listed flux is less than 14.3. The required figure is 5832.67 Ang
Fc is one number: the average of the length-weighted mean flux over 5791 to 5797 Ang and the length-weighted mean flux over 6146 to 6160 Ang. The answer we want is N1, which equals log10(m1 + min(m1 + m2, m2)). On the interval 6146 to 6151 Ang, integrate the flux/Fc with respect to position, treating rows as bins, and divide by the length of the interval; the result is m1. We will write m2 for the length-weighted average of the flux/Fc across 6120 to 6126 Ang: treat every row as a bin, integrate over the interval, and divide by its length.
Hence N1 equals 0.291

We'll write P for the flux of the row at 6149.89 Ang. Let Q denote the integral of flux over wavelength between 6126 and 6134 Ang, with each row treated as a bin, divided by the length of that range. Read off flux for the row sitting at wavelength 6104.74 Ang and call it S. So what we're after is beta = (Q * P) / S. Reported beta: 15.4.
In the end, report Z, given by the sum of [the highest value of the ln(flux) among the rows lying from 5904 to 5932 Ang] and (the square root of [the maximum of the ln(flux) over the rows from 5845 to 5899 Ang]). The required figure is 4.30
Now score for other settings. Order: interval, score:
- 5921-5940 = 5938.37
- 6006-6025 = 6023.75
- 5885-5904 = 5902.92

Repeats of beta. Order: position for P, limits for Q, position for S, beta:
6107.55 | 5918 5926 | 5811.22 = 14.1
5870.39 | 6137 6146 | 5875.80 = 15.3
